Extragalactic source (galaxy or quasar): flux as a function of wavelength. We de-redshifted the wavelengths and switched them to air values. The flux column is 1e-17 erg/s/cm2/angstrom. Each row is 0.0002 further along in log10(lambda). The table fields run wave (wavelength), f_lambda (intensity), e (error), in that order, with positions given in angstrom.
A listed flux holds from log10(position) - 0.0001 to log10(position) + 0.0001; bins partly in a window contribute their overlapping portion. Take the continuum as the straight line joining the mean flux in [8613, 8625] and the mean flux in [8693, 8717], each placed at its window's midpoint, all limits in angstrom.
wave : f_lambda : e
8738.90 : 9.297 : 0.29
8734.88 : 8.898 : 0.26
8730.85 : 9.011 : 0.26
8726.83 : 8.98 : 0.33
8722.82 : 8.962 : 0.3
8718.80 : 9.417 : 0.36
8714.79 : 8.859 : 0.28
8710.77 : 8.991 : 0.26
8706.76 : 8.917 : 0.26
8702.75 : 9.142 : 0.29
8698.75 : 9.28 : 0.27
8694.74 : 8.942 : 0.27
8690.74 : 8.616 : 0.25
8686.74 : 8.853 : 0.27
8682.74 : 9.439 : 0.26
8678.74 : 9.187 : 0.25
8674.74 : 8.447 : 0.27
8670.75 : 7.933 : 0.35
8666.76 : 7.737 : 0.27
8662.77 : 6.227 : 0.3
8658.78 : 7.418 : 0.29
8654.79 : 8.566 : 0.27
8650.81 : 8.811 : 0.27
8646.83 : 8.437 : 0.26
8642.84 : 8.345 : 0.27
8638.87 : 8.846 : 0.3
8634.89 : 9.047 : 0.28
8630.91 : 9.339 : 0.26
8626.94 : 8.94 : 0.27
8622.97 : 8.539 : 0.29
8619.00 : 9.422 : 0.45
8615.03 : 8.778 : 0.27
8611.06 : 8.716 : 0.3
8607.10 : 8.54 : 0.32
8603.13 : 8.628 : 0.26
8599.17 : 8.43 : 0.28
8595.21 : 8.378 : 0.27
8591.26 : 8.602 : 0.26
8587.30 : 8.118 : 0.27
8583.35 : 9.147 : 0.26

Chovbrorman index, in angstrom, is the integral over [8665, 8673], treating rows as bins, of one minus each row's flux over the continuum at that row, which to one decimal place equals 1.0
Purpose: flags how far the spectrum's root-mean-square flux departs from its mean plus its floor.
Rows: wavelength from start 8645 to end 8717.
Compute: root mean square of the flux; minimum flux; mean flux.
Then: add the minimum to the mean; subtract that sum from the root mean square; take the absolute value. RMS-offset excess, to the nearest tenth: 6.2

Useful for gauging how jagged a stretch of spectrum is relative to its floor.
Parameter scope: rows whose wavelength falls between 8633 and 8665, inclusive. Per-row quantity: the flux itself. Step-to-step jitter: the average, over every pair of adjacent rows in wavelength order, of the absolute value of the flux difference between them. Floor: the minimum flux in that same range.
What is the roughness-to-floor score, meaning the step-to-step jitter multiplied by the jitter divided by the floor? 0.05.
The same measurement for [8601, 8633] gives 0.02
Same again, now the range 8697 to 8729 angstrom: 0.01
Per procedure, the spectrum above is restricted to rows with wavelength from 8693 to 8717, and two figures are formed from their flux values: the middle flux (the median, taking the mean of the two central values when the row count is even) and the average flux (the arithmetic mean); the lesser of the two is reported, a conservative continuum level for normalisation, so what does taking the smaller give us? 9.0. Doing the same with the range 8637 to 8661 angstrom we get 8.4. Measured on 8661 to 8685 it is 8.2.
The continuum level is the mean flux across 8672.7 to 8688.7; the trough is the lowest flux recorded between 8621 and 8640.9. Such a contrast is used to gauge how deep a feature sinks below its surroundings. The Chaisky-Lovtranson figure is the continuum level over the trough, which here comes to 1.05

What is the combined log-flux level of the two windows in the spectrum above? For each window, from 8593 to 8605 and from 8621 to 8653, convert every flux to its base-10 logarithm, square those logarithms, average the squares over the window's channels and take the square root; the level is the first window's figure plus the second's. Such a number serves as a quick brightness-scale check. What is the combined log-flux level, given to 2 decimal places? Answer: 1.87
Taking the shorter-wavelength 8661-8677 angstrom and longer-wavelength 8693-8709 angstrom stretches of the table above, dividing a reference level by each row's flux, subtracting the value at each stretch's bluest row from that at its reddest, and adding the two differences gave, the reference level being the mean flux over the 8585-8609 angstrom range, -0.35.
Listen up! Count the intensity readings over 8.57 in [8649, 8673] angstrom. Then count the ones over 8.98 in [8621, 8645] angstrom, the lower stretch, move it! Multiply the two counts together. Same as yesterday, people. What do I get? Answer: 2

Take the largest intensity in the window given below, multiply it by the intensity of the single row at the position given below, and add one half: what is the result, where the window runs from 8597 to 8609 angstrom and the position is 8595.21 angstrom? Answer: 73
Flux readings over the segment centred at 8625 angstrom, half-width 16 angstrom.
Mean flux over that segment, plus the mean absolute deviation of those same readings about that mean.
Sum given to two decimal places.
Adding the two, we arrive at 9.19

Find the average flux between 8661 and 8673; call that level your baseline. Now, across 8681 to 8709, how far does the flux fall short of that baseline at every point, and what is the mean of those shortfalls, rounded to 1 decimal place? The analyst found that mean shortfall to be -1.7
